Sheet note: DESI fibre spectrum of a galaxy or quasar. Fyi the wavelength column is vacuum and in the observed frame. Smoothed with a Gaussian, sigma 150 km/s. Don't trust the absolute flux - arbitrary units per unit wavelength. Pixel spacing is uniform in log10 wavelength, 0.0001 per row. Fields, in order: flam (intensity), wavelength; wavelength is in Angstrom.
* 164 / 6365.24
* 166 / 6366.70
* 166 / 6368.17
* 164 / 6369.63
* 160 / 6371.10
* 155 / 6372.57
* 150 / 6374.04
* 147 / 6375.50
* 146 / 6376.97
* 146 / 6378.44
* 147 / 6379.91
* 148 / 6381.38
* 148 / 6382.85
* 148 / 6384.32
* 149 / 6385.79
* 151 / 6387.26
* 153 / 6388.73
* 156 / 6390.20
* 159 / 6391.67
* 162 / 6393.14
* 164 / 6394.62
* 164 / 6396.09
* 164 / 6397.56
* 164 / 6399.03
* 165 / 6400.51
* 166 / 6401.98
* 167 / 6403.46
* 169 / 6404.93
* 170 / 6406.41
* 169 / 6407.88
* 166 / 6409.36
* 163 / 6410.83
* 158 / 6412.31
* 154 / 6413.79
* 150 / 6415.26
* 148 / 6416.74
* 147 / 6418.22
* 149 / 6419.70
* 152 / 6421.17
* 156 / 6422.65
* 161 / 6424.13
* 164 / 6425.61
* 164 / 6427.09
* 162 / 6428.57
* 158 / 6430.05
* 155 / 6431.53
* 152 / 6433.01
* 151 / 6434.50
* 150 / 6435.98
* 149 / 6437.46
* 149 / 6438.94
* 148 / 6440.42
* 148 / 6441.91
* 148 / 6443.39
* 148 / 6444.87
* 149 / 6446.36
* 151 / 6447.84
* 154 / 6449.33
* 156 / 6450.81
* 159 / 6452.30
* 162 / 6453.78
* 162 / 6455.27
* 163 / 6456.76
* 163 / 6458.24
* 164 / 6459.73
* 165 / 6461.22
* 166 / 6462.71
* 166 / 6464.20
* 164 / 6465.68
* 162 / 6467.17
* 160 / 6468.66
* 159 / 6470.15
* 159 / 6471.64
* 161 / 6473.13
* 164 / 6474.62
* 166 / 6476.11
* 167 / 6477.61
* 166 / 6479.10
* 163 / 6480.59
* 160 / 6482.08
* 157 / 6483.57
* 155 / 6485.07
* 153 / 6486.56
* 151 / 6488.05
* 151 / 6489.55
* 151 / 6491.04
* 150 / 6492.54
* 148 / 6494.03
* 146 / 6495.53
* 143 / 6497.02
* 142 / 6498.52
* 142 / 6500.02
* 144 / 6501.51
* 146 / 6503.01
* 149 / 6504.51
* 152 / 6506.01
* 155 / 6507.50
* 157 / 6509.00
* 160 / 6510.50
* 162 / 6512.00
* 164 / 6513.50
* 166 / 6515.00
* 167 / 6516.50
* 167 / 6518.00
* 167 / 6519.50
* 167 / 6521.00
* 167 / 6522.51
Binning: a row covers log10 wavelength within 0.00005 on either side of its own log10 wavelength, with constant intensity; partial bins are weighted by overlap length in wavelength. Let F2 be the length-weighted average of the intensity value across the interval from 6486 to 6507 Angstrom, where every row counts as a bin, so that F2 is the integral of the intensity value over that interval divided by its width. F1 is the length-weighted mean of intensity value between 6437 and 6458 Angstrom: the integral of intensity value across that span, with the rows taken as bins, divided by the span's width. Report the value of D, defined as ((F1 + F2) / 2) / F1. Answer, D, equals 0.98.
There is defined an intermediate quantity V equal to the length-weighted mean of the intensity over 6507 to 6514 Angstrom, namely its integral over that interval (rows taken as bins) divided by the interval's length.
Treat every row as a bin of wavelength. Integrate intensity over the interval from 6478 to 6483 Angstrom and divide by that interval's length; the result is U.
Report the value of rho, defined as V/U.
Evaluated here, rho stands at 0.98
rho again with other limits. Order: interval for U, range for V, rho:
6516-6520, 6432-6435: 0.91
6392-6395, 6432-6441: 0.93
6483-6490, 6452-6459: 1.06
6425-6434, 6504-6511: 0.97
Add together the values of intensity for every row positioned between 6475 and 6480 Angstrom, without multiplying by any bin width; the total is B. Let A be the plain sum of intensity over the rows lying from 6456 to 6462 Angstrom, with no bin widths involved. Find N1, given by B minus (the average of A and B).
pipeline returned -78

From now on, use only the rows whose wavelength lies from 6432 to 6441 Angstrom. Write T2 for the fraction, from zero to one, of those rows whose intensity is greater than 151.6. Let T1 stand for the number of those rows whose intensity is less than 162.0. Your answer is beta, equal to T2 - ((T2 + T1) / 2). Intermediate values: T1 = 6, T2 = 0.17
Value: -2.9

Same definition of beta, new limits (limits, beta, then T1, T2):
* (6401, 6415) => -0.5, 2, 1.00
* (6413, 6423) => -3.3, 7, 0.43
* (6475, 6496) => -4.7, 10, 0.57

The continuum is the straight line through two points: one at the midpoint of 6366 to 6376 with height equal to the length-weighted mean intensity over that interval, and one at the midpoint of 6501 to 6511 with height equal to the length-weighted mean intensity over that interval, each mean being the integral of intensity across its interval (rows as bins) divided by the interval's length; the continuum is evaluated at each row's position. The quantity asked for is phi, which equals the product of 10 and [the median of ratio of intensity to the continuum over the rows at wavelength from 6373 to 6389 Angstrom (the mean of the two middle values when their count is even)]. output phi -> 9.4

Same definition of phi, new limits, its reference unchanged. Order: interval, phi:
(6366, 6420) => 10.1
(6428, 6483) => 10.4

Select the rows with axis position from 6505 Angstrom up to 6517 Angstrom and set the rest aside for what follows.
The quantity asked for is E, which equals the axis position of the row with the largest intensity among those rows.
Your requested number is 6516.50 Angstrom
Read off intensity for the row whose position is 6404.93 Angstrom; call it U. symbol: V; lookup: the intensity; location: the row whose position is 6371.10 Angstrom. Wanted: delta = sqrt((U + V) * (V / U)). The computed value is 17.6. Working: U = 169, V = 160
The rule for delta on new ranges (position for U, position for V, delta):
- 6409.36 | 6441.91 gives 16.7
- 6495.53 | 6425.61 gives 18.7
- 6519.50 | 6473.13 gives 17.8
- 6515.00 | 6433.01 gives 17.1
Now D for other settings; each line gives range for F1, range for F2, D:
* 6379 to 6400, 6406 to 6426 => 1.01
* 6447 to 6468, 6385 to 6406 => 1.00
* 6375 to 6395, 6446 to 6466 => 1.03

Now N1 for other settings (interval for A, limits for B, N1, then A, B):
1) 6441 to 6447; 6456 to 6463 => 114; 593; 821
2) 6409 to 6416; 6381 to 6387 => -99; 791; 593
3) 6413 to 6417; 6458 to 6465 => 186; 452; 824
